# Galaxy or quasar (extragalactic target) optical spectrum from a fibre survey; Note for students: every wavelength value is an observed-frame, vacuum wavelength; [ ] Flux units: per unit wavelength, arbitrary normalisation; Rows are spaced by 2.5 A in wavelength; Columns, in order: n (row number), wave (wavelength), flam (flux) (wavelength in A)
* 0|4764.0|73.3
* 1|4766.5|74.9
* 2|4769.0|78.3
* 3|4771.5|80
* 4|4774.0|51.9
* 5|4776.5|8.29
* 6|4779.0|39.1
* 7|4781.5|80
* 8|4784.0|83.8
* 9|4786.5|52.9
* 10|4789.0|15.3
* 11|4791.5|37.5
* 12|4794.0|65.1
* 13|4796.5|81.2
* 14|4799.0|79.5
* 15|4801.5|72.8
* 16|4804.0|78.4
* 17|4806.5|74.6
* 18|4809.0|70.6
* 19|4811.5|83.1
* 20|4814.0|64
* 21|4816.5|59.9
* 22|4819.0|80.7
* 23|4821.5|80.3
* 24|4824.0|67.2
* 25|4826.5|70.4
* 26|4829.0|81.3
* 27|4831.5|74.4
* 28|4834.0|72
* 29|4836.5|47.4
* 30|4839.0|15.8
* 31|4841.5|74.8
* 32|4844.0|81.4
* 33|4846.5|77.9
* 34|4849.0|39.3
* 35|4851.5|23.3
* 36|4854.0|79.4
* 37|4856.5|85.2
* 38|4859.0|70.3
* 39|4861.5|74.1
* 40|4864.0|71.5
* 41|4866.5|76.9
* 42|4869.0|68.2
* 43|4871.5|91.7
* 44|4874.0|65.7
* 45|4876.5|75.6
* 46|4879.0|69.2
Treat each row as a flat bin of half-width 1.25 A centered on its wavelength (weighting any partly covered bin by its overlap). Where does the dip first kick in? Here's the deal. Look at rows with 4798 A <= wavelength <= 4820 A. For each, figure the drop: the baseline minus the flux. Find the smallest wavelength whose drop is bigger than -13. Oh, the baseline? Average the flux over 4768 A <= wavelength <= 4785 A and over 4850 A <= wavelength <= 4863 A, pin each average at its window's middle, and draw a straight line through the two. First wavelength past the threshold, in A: 4801.5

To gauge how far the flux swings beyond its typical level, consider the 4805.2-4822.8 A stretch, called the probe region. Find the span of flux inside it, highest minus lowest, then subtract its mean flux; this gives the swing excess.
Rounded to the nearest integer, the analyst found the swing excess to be -50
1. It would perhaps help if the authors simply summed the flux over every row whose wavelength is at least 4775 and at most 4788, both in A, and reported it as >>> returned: 264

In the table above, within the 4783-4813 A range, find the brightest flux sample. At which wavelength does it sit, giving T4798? 4784.0 A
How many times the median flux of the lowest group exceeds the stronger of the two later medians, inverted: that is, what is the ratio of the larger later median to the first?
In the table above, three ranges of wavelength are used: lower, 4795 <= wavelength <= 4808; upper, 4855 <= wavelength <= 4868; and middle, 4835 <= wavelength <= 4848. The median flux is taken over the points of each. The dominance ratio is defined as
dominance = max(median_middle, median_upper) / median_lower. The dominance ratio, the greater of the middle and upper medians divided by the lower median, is 1.0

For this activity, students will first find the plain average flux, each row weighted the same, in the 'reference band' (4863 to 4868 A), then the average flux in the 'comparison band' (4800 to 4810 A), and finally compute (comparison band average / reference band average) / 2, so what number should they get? 0.50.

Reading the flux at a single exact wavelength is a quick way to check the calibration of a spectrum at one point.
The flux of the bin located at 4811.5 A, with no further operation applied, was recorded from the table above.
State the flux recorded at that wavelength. 83.1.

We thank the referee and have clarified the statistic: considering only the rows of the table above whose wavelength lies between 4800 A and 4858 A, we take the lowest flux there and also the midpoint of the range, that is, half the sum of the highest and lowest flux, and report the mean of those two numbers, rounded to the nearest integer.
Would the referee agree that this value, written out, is 33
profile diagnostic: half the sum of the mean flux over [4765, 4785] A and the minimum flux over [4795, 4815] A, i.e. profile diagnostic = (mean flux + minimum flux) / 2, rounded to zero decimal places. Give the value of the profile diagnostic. 63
